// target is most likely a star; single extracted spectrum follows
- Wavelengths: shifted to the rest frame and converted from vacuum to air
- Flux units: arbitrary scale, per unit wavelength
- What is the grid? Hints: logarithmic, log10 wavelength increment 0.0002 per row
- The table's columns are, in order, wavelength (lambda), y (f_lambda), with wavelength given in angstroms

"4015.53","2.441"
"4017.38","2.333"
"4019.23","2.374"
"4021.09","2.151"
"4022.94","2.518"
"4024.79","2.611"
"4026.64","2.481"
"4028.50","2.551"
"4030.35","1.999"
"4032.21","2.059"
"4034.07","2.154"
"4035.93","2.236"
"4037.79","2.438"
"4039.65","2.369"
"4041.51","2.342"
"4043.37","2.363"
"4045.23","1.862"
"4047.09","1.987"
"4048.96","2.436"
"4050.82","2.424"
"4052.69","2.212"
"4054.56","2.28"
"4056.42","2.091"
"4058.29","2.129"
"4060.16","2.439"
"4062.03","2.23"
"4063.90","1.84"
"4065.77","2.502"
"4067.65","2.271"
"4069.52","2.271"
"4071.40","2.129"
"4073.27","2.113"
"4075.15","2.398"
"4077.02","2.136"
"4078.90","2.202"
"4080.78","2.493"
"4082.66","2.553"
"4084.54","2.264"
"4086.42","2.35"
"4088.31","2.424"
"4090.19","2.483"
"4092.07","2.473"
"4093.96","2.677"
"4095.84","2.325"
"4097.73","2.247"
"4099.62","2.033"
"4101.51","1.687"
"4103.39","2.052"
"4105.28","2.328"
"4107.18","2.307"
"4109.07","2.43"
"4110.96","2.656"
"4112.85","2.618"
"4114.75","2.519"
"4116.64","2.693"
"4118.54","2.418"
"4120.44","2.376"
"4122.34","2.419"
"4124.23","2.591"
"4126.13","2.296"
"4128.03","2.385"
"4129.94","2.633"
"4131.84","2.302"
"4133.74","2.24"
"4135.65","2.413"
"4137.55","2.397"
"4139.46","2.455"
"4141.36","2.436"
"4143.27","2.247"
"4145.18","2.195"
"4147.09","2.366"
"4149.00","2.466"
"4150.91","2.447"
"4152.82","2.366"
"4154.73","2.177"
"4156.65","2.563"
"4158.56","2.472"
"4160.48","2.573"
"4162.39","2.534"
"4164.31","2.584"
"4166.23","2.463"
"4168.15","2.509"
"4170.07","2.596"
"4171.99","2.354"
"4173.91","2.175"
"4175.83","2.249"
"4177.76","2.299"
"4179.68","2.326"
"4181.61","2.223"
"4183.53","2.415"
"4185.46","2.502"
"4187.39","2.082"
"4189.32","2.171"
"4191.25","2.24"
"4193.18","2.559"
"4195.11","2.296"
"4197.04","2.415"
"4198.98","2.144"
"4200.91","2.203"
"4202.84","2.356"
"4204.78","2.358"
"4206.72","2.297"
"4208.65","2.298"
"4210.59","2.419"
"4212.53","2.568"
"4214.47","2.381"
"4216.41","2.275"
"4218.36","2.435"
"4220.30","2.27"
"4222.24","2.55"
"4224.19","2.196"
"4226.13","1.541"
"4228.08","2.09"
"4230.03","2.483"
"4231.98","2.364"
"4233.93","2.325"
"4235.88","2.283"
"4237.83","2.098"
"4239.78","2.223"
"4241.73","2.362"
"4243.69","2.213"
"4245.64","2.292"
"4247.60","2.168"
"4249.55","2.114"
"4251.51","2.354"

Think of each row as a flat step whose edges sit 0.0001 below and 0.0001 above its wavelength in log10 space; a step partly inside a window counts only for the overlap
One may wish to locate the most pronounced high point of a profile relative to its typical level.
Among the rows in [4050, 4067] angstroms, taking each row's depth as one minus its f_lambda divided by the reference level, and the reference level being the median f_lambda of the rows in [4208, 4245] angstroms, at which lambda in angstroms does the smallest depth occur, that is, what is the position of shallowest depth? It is 4065.77 angstroms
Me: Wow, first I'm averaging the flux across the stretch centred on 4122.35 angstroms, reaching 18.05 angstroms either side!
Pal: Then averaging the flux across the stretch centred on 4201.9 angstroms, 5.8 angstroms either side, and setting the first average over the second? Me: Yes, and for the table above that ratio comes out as 1.07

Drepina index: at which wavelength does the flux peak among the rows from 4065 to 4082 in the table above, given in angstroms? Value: 4065.77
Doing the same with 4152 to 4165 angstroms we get 4164.31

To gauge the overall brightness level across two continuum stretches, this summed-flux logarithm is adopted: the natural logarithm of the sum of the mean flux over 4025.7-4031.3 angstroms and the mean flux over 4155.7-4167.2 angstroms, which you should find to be 1.58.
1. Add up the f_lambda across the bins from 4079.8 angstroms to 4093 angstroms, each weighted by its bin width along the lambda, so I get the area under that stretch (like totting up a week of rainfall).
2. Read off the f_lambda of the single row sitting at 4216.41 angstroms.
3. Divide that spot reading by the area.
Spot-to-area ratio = 0.071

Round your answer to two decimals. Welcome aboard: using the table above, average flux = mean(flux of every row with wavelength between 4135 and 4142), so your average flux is 2.43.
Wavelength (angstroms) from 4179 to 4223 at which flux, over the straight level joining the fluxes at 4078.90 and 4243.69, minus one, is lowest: 4187.39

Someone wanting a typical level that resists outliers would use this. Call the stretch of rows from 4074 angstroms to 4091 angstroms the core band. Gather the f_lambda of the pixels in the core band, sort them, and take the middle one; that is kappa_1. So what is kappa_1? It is 2.40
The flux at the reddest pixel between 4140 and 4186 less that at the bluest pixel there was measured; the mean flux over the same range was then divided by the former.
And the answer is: 36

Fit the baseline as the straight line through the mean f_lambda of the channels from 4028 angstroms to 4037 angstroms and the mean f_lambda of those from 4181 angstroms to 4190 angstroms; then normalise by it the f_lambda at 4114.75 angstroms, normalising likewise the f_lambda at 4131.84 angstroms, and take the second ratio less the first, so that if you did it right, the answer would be -0.10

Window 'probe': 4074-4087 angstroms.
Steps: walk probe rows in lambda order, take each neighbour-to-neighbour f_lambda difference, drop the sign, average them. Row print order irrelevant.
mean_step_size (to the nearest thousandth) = 0.176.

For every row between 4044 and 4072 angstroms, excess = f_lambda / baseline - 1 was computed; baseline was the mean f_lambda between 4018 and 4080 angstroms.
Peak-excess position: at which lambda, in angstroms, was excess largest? 4065.77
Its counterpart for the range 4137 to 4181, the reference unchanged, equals 4170.07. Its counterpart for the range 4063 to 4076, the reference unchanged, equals 4065.77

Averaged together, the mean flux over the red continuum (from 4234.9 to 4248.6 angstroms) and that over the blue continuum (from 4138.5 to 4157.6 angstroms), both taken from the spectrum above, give 2.303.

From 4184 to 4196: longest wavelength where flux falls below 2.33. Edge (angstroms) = 4195.11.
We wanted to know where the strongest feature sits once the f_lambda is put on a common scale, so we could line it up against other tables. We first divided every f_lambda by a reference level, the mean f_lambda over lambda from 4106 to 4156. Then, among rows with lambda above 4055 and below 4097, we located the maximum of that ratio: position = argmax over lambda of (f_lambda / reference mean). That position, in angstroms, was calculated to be 4093.96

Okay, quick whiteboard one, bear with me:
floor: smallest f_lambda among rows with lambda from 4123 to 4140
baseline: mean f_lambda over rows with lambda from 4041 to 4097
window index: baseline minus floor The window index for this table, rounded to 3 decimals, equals 0.050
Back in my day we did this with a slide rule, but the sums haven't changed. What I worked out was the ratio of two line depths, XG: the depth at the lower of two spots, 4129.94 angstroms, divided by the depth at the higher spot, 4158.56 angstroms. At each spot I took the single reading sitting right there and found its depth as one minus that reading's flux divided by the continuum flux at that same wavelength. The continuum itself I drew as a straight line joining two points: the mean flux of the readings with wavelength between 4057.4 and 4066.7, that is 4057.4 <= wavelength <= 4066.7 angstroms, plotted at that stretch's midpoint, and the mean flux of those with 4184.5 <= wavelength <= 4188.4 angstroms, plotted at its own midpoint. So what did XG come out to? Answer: 1.9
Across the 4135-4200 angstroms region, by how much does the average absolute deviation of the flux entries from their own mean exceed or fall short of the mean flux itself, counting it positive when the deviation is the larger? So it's -2.25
